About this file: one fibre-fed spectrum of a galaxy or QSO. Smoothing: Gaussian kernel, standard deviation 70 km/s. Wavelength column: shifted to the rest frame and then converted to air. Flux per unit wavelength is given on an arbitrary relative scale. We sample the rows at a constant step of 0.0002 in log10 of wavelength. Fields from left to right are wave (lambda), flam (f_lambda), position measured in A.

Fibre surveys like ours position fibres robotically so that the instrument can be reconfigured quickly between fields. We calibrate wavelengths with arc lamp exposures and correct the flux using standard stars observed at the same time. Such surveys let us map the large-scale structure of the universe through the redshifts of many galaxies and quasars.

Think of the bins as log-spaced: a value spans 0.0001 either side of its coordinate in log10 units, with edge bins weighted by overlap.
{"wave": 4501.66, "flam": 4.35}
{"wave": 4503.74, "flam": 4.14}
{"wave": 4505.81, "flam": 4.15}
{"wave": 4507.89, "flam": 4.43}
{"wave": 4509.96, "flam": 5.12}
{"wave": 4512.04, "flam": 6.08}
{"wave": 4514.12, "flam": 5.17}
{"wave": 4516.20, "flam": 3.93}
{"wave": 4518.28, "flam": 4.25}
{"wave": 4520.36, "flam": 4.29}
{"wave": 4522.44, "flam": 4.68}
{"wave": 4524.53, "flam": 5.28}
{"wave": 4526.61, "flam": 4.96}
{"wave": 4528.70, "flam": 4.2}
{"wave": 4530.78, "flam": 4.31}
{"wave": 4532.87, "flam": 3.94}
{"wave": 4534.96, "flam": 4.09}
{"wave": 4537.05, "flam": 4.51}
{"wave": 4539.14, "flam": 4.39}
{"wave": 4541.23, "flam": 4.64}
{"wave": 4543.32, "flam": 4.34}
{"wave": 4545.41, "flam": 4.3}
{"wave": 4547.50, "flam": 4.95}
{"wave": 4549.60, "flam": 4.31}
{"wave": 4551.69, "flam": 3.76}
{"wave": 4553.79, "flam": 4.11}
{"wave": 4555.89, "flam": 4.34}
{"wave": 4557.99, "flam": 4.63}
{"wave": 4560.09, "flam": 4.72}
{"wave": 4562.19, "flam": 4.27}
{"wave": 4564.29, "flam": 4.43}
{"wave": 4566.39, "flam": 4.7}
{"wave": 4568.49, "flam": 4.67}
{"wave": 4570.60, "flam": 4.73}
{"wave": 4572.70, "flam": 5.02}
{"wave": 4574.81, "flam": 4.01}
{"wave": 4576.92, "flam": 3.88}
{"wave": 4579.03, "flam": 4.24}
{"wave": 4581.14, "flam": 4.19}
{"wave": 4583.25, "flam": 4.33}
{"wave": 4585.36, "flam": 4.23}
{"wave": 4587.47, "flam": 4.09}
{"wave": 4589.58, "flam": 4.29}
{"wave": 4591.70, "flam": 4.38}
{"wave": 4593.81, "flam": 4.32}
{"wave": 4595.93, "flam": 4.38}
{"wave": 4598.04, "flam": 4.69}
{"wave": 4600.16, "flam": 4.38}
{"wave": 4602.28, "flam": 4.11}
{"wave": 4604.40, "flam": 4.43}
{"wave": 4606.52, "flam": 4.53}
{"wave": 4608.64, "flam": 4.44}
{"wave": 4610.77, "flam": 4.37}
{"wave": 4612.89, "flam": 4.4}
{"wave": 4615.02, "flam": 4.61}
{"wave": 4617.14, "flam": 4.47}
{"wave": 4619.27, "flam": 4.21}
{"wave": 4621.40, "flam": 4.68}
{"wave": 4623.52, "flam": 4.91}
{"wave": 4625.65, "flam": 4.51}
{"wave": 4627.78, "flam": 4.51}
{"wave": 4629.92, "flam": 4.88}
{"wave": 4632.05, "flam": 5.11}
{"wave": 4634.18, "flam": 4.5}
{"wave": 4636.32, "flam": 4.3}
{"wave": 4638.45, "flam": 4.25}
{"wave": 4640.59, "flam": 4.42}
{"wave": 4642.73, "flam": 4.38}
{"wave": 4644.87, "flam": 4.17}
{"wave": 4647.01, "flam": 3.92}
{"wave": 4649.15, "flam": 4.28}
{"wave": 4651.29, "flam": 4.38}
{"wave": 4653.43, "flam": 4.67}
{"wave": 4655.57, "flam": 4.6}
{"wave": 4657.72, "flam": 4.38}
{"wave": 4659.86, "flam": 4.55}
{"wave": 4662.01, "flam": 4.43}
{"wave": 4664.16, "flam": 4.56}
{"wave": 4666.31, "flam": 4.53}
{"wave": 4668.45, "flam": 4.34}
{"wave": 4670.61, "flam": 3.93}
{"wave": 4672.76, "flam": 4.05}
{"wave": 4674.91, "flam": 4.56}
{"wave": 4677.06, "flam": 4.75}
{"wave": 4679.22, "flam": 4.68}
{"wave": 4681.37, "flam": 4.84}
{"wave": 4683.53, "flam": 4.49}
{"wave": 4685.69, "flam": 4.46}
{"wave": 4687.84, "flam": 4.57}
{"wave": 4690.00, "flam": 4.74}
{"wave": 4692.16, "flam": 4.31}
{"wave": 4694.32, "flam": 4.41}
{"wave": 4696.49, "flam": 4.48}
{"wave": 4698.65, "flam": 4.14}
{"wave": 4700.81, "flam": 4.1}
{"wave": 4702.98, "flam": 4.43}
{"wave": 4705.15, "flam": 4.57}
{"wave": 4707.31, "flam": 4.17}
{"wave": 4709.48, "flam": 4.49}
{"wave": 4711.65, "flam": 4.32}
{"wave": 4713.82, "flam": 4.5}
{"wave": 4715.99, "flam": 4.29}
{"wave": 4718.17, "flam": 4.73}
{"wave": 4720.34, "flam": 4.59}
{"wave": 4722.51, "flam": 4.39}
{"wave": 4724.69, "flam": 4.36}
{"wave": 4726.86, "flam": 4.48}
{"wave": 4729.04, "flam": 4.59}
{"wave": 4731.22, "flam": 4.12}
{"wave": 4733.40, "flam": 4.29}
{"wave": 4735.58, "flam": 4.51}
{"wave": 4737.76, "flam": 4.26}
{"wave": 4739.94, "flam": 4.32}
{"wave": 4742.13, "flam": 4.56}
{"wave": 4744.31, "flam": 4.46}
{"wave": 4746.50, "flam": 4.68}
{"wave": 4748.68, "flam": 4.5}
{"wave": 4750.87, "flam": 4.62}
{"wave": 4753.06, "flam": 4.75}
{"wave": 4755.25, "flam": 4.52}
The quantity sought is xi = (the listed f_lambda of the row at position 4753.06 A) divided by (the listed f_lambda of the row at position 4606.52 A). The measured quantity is 1.05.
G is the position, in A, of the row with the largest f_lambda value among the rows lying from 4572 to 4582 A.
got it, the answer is 4572.70 A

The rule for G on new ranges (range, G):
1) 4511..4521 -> 4512.04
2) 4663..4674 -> 4664.16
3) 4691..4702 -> 4696.49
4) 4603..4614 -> 4606.52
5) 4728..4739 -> 4729.04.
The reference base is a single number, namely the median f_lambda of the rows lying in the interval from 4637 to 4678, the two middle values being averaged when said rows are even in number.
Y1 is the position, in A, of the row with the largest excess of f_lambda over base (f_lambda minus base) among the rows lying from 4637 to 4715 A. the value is 4681.37 A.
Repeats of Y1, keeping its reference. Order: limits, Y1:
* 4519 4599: 4524.53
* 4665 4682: 4681.37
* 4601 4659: 4632.05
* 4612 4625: 4623.52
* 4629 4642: 4632.05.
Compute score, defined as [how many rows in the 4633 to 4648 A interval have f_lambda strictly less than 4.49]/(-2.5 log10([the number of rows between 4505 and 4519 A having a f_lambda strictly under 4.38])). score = -5.0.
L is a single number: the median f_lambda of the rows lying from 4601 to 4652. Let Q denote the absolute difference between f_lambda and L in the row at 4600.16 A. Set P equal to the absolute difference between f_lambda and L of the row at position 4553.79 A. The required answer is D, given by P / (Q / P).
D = 2.2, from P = 0.3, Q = 0.045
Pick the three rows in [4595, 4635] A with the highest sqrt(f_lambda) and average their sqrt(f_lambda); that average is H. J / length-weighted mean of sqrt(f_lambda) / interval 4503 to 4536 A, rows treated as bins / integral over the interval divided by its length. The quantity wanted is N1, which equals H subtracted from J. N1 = -0.10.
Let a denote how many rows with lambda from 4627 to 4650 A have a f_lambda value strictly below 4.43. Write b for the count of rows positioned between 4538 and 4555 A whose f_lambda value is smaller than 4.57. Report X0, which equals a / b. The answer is 1.2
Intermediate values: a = 7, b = 6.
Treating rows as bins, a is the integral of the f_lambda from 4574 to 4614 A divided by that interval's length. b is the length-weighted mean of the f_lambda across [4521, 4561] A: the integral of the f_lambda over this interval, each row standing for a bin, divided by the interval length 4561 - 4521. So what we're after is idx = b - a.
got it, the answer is 0.14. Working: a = 4.30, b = 4.44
